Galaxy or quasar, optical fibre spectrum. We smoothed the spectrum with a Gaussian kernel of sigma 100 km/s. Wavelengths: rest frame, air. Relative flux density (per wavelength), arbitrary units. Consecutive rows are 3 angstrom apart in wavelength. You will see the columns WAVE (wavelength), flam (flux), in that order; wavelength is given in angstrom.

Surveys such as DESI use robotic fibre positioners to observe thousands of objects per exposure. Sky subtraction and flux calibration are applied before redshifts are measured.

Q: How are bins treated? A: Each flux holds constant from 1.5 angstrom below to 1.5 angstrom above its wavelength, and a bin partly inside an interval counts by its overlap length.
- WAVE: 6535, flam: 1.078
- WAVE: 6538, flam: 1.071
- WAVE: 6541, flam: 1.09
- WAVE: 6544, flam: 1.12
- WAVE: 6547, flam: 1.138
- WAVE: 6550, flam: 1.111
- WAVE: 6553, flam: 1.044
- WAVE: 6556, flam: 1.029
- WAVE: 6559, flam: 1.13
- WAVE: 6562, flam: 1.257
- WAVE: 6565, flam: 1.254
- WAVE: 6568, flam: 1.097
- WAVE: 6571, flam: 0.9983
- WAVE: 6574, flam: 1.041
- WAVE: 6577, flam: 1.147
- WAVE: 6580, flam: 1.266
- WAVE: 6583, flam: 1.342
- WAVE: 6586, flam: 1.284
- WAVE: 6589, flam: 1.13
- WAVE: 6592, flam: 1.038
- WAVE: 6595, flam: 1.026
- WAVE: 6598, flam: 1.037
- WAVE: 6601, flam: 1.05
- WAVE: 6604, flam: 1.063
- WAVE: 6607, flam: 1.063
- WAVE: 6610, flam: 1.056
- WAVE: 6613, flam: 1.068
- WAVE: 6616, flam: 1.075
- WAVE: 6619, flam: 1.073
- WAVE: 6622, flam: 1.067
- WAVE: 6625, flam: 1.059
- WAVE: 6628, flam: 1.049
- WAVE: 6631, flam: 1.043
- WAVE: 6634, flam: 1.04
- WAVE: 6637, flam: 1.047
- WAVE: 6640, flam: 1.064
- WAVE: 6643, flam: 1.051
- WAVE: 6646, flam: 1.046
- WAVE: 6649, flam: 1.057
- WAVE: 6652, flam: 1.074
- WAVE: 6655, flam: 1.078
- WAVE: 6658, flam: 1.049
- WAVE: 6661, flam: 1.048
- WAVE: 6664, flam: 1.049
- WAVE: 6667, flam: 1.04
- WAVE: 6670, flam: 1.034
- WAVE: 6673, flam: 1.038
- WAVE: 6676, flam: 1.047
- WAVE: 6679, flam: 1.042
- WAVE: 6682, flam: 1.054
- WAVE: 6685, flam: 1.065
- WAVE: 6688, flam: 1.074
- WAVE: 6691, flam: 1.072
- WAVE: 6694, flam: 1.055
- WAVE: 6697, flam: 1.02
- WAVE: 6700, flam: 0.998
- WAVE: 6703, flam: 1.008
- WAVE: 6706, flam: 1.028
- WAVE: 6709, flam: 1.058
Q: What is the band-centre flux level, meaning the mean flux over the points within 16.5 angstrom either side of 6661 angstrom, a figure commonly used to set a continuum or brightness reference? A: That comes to 1.05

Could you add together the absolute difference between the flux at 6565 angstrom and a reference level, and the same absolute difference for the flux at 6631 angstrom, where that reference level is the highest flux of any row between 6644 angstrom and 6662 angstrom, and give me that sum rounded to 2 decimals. 0.21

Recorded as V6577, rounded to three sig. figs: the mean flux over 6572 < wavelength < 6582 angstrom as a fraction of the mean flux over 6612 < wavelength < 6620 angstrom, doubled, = 2.15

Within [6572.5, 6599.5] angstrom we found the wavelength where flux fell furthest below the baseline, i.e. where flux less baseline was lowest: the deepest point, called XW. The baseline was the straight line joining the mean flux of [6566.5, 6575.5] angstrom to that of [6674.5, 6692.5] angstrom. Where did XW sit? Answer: 6595 angstrom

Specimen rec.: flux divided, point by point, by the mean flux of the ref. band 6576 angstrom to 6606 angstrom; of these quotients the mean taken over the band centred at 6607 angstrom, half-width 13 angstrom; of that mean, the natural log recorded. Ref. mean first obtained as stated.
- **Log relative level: -0.07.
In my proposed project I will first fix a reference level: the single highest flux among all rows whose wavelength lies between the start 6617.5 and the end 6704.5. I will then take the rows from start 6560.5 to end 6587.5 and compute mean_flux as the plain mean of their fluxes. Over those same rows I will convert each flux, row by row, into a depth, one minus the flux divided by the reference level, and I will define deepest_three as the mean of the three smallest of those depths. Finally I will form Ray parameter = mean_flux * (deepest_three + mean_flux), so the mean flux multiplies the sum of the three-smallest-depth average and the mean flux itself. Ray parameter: 1.17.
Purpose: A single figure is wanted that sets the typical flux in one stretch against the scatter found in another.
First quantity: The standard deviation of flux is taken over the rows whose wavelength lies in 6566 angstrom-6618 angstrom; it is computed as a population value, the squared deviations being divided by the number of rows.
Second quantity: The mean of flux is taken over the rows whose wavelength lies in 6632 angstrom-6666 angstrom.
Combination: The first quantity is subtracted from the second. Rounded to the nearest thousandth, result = 0.958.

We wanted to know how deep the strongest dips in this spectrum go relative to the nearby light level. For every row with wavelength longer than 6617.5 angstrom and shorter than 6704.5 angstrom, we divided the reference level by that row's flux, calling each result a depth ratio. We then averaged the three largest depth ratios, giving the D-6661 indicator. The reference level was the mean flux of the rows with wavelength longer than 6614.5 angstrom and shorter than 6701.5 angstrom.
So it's 1.04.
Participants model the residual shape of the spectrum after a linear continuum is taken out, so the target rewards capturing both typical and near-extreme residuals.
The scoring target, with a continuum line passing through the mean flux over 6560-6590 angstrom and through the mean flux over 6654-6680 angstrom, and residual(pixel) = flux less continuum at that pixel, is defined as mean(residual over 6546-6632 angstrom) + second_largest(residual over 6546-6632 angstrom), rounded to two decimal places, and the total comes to 0.06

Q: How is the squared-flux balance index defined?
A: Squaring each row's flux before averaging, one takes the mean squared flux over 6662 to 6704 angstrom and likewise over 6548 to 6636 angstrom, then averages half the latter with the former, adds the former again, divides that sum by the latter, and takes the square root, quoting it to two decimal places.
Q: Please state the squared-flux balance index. 1.26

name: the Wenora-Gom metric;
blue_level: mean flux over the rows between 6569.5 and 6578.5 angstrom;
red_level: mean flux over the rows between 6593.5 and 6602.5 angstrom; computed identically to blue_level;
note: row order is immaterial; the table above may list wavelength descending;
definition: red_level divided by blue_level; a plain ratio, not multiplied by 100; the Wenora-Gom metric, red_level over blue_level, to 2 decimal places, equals 0.98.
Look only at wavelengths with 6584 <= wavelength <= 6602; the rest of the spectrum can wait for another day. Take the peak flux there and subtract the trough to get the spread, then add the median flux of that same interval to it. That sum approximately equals 1.302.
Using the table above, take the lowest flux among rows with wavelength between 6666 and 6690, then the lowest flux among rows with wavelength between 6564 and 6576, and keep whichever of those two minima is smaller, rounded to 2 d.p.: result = 1.00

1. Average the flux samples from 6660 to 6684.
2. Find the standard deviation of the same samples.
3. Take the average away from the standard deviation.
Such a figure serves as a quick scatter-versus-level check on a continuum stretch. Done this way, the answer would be -1.04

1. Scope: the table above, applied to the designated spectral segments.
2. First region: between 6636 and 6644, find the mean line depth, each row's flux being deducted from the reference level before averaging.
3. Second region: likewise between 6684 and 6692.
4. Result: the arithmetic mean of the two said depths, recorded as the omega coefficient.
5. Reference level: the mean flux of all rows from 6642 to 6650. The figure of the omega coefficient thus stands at -0.01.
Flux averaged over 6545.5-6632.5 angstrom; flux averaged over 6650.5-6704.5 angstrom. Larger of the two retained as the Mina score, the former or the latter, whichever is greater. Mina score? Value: 1.105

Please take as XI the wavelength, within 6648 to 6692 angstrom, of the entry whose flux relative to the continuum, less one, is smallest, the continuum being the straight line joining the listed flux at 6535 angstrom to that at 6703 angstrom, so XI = 6670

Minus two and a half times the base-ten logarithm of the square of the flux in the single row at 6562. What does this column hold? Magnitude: -0.50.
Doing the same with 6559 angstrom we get -0.27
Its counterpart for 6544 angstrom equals -0.25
